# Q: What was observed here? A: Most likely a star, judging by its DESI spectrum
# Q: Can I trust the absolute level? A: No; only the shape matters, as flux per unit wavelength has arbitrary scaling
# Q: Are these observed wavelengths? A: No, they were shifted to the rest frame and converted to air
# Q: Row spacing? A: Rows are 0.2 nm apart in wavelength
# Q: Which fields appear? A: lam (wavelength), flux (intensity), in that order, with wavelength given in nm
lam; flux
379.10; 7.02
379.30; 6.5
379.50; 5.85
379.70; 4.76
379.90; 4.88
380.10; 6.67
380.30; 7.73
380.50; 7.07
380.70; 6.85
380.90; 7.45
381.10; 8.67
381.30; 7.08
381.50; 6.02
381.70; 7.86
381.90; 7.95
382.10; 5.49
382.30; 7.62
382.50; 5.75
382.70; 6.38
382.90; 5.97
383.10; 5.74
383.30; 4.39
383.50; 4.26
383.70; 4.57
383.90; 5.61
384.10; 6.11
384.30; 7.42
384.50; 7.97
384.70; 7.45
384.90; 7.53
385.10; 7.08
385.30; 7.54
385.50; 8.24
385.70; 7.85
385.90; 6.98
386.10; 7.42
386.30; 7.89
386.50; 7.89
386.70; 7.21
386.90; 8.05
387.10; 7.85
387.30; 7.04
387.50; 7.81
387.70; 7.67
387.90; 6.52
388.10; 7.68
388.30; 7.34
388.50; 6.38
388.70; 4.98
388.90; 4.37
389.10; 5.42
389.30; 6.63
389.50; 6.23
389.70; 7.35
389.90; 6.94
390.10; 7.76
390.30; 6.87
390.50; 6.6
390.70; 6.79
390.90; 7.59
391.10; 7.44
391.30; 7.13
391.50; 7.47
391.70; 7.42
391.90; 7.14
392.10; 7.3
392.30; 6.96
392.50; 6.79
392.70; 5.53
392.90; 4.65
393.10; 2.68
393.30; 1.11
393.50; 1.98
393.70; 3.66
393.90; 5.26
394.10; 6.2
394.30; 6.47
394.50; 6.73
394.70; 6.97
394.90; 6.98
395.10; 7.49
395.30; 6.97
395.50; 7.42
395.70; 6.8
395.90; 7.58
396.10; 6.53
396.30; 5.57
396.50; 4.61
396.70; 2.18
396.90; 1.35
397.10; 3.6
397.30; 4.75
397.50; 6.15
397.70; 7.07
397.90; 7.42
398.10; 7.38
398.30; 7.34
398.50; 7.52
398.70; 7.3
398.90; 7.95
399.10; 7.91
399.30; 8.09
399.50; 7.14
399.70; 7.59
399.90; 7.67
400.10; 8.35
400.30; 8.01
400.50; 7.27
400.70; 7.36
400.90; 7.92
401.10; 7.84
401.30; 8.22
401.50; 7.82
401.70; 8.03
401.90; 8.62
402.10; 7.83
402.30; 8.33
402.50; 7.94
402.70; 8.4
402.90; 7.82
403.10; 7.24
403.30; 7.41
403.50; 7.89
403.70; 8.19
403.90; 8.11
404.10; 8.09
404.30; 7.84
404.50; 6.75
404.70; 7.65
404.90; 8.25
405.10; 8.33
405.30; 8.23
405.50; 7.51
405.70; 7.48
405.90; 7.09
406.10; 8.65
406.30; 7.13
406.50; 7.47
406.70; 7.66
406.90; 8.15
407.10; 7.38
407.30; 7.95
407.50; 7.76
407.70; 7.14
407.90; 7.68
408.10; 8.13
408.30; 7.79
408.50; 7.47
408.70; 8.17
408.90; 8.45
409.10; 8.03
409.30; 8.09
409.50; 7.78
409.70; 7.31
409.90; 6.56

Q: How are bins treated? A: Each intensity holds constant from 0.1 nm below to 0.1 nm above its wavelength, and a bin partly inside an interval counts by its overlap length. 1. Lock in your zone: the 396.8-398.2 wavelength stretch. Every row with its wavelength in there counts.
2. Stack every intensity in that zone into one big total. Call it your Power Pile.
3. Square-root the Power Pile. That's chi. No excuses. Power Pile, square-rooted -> 6.14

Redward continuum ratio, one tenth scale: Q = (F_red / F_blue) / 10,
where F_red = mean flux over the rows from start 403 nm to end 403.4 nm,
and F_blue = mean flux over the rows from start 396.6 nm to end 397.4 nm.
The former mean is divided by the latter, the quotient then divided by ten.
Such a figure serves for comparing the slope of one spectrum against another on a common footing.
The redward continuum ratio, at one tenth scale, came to 0.247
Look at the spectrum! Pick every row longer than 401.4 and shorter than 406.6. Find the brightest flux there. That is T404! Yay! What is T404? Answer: 8.65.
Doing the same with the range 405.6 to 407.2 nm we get 8.65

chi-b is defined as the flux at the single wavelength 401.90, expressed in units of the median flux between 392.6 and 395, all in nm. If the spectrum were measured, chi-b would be 1.6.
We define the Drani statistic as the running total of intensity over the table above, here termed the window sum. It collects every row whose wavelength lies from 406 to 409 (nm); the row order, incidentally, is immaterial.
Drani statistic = 117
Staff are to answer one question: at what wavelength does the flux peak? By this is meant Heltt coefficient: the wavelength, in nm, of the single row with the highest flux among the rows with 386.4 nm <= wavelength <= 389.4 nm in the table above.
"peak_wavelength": 386.90 nm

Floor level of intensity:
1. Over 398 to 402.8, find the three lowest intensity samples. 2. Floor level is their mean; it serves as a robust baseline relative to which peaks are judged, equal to 7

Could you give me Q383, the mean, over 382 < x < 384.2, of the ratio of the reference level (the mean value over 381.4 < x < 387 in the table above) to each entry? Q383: 1.24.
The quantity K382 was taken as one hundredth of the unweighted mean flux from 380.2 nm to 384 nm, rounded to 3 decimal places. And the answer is 0.064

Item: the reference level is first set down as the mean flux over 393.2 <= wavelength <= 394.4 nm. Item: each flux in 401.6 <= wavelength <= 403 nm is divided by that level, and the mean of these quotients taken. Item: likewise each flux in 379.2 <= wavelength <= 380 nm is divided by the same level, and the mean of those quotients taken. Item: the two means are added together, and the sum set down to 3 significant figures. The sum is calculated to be 3.32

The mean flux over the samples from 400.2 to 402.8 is 8.0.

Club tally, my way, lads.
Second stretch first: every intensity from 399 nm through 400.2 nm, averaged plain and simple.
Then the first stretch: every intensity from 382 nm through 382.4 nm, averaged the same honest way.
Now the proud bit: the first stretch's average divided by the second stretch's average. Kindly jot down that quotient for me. 0.84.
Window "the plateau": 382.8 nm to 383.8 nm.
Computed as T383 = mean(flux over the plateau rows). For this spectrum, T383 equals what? 4.99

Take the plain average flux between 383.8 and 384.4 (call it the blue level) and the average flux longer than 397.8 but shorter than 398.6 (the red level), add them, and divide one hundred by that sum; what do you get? 7.2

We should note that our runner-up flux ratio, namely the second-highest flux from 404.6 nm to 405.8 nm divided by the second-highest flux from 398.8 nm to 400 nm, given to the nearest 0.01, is 1.04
